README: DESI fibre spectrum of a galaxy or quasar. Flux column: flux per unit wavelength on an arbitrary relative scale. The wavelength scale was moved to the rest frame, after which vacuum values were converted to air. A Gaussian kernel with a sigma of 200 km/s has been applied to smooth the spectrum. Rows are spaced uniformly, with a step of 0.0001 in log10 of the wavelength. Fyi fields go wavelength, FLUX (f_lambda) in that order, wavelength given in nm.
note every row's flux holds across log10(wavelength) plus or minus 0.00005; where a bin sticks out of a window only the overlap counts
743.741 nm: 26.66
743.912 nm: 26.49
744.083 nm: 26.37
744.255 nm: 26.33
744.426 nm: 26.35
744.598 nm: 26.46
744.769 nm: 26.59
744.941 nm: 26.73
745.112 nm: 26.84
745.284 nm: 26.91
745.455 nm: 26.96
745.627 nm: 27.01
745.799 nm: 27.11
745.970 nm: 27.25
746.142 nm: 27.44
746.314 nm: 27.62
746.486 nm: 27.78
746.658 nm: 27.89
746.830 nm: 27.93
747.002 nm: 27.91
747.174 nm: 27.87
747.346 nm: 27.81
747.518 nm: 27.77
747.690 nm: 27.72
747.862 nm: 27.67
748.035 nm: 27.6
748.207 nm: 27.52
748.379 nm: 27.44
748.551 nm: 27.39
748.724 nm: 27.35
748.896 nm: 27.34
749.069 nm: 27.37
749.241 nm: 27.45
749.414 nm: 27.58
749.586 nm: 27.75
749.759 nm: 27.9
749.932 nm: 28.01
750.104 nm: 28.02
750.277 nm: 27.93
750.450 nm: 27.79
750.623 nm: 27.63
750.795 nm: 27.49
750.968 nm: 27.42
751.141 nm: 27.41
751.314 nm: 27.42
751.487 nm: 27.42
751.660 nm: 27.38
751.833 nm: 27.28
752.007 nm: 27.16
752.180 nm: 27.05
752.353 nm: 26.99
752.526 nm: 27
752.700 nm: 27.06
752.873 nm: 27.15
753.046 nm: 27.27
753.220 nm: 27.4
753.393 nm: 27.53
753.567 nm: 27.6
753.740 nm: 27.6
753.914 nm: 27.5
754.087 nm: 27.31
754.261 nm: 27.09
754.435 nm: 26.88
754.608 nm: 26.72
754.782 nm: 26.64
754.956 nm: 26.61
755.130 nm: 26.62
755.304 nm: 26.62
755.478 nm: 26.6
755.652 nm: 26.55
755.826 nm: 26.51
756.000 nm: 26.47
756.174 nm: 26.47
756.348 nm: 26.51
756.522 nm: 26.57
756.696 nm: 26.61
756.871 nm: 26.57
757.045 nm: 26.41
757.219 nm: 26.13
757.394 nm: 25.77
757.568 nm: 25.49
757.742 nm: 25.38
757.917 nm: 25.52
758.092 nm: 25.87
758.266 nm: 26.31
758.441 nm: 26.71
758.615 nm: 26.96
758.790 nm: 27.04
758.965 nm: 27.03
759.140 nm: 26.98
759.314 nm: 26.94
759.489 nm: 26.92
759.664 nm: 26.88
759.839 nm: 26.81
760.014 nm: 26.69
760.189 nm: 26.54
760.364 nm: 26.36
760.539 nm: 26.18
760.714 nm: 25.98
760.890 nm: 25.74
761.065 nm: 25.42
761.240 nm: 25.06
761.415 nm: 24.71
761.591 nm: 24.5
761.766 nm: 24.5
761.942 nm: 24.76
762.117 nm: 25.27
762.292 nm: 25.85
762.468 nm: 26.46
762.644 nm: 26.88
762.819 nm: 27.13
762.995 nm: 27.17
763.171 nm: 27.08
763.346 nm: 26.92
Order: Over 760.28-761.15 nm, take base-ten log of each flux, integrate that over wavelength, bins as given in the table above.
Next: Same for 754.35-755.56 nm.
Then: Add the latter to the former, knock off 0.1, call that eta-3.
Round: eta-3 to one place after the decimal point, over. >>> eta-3 2.9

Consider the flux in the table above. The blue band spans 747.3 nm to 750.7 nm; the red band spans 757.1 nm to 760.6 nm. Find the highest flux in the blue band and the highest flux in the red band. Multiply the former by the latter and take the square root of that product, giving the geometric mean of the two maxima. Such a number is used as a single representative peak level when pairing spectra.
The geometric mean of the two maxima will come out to 27.5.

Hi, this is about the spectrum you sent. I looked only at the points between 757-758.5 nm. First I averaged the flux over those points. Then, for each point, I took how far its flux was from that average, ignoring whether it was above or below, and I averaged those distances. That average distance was 0.39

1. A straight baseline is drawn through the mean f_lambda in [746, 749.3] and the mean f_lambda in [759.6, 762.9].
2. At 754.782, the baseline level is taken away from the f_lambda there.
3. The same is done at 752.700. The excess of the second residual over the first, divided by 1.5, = 0.10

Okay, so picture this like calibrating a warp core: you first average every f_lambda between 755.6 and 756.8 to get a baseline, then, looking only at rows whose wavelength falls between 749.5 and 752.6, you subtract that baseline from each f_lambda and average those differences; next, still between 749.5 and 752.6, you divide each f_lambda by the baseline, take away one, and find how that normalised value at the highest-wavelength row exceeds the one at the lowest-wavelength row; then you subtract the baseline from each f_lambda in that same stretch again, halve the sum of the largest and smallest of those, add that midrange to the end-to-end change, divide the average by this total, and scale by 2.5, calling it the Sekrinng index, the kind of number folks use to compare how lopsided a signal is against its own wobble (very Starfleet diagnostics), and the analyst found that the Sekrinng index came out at 2.57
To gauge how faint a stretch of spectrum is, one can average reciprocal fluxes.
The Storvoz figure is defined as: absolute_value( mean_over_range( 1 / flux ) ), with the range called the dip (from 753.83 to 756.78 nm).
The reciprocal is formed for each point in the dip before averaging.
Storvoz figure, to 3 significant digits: 0.0374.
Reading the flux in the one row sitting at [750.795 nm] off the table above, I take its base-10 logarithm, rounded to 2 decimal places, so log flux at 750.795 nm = 1.44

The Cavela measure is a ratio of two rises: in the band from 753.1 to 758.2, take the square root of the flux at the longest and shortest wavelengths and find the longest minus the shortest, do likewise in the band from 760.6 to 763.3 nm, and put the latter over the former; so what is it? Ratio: -0.72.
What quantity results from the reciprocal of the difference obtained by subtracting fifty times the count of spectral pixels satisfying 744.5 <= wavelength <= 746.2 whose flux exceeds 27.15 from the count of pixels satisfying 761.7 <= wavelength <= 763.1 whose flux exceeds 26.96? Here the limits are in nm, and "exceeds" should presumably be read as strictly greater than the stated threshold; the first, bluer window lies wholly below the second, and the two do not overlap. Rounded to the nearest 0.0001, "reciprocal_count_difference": -0.0102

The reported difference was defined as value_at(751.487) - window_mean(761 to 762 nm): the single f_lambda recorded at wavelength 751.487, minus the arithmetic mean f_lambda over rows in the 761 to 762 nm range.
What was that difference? 2.6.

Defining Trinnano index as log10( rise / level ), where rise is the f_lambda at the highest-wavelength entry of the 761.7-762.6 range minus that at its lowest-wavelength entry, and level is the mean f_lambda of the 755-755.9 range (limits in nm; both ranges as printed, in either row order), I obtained -1.1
